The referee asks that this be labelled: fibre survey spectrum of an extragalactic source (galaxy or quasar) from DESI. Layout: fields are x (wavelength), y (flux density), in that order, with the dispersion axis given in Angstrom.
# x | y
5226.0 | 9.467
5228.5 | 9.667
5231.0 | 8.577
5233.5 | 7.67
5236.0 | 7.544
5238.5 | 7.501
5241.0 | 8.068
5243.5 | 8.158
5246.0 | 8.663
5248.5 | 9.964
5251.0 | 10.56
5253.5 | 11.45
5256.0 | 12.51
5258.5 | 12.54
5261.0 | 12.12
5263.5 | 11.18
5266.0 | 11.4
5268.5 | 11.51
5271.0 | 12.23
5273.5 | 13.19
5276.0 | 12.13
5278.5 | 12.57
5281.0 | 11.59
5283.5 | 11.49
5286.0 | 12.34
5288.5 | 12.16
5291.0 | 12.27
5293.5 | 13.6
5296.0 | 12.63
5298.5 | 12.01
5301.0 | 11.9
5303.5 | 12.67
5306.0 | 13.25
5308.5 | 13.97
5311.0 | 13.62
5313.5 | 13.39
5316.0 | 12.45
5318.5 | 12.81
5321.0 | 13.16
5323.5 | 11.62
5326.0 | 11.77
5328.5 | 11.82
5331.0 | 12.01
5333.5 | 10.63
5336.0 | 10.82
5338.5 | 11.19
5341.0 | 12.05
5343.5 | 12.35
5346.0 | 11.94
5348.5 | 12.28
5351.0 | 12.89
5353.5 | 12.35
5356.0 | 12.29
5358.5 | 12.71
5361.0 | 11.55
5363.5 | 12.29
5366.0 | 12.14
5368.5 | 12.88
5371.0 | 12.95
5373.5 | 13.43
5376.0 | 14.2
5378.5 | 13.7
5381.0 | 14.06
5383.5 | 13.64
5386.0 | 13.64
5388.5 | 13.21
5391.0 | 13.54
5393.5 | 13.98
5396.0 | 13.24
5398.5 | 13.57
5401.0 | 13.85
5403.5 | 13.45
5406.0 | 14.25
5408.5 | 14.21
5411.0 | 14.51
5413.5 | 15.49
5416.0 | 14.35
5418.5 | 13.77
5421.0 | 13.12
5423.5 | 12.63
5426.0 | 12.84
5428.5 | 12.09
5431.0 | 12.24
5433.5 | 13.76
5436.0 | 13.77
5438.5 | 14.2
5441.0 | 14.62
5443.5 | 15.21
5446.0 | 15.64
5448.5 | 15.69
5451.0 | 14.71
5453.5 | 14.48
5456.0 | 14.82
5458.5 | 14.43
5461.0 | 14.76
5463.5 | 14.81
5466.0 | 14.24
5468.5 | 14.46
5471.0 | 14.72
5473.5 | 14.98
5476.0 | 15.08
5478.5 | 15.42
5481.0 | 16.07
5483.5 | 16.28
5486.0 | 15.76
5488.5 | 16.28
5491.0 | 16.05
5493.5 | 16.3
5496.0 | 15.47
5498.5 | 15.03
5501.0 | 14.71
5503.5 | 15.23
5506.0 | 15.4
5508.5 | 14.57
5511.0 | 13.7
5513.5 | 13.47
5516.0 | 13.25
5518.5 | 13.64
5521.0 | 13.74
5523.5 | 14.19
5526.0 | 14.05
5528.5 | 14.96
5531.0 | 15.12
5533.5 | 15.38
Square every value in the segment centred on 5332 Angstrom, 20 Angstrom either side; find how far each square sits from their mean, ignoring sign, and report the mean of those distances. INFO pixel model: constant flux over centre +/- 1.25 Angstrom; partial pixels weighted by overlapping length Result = 15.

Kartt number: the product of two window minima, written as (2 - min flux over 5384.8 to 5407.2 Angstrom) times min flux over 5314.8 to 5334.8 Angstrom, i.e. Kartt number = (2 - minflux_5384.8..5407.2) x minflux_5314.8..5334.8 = -119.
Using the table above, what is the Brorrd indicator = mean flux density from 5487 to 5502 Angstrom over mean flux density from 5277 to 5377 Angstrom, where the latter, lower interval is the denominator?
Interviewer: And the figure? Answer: 1.26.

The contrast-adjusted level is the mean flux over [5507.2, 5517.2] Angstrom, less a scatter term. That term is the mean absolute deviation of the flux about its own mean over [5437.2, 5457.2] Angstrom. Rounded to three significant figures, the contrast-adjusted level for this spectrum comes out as 13.3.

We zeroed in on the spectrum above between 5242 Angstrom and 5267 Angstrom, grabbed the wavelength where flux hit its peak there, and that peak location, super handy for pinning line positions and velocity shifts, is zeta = 5258.5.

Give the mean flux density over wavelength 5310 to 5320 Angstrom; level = 13.1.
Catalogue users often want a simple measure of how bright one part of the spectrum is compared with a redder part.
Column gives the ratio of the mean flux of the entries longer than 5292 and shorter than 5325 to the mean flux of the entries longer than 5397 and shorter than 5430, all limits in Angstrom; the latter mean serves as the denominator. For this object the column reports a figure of 0.94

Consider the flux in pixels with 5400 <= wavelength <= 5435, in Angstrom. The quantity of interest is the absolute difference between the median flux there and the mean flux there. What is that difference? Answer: 0.15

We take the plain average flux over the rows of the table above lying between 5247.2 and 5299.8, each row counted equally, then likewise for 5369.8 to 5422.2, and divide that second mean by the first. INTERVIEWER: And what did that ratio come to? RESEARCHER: 1.15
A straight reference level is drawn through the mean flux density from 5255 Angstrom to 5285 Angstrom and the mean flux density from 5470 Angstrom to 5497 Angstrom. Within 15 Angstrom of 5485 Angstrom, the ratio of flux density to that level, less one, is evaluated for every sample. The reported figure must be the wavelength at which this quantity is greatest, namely 5483.5 Angstrom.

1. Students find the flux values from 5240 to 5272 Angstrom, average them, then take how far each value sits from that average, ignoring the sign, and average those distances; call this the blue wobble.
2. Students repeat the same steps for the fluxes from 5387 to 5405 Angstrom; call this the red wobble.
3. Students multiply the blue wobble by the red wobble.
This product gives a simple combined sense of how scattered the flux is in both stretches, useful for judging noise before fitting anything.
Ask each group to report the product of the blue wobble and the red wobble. 0.28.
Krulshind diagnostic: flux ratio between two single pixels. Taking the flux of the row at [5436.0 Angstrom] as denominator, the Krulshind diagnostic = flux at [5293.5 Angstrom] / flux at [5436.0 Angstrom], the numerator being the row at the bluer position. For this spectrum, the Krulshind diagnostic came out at 0.99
